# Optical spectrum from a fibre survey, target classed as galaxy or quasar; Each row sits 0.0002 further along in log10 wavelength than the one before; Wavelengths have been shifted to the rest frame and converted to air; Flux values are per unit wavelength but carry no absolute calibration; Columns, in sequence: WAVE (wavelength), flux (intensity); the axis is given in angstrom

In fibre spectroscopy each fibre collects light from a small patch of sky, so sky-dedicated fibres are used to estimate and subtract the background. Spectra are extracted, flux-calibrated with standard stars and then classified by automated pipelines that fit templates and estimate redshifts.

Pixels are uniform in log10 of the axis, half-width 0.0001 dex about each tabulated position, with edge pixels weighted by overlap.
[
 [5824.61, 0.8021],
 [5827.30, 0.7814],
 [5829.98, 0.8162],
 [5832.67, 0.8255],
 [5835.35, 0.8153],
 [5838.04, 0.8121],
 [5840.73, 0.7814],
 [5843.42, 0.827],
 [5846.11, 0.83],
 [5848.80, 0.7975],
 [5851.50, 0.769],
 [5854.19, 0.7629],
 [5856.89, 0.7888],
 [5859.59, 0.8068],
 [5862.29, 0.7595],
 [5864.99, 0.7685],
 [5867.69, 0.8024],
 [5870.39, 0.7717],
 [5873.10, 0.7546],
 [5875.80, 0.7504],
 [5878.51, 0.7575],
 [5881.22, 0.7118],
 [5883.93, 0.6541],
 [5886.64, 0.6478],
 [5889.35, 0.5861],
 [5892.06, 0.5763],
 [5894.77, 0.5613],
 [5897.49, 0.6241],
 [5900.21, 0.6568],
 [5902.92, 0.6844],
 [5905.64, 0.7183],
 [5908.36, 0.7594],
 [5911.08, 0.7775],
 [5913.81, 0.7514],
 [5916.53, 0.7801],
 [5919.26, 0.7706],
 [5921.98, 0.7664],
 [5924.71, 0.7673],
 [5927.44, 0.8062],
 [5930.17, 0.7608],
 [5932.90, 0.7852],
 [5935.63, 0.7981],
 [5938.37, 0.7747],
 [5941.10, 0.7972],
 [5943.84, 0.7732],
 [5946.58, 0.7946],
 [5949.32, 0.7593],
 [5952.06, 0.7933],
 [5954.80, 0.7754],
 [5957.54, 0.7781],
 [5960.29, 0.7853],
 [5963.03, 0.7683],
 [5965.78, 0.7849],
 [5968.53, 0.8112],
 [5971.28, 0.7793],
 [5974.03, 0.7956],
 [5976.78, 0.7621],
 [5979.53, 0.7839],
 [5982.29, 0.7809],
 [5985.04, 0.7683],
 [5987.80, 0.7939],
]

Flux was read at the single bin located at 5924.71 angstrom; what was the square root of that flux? 0.876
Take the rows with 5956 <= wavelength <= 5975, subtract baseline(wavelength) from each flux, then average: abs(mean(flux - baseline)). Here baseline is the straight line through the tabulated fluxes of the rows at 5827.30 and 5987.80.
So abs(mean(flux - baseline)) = 0.006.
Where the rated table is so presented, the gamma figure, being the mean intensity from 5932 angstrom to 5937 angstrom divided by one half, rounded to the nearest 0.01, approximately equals 1.58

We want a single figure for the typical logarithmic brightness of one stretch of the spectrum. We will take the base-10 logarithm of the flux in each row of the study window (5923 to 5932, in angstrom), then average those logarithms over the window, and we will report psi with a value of -0.109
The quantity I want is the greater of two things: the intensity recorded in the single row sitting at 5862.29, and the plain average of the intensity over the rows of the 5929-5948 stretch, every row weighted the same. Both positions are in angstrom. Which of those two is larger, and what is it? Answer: 0.783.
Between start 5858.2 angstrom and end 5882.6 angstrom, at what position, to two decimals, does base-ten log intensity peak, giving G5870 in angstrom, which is 5859.59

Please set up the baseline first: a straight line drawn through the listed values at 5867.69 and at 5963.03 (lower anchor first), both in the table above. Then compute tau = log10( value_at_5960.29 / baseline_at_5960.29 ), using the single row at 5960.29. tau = 0.009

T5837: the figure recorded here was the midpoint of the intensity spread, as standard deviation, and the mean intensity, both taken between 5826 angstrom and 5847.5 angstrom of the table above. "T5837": 0.415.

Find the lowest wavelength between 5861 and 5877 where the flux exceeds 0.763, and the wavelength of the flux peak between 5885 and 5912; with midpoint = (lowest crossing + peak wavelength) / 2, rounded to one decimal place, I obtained 5888.0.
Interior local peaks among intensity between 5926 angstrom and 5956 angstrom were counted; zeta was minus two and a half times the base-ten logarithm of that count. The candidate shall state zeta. -1.5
